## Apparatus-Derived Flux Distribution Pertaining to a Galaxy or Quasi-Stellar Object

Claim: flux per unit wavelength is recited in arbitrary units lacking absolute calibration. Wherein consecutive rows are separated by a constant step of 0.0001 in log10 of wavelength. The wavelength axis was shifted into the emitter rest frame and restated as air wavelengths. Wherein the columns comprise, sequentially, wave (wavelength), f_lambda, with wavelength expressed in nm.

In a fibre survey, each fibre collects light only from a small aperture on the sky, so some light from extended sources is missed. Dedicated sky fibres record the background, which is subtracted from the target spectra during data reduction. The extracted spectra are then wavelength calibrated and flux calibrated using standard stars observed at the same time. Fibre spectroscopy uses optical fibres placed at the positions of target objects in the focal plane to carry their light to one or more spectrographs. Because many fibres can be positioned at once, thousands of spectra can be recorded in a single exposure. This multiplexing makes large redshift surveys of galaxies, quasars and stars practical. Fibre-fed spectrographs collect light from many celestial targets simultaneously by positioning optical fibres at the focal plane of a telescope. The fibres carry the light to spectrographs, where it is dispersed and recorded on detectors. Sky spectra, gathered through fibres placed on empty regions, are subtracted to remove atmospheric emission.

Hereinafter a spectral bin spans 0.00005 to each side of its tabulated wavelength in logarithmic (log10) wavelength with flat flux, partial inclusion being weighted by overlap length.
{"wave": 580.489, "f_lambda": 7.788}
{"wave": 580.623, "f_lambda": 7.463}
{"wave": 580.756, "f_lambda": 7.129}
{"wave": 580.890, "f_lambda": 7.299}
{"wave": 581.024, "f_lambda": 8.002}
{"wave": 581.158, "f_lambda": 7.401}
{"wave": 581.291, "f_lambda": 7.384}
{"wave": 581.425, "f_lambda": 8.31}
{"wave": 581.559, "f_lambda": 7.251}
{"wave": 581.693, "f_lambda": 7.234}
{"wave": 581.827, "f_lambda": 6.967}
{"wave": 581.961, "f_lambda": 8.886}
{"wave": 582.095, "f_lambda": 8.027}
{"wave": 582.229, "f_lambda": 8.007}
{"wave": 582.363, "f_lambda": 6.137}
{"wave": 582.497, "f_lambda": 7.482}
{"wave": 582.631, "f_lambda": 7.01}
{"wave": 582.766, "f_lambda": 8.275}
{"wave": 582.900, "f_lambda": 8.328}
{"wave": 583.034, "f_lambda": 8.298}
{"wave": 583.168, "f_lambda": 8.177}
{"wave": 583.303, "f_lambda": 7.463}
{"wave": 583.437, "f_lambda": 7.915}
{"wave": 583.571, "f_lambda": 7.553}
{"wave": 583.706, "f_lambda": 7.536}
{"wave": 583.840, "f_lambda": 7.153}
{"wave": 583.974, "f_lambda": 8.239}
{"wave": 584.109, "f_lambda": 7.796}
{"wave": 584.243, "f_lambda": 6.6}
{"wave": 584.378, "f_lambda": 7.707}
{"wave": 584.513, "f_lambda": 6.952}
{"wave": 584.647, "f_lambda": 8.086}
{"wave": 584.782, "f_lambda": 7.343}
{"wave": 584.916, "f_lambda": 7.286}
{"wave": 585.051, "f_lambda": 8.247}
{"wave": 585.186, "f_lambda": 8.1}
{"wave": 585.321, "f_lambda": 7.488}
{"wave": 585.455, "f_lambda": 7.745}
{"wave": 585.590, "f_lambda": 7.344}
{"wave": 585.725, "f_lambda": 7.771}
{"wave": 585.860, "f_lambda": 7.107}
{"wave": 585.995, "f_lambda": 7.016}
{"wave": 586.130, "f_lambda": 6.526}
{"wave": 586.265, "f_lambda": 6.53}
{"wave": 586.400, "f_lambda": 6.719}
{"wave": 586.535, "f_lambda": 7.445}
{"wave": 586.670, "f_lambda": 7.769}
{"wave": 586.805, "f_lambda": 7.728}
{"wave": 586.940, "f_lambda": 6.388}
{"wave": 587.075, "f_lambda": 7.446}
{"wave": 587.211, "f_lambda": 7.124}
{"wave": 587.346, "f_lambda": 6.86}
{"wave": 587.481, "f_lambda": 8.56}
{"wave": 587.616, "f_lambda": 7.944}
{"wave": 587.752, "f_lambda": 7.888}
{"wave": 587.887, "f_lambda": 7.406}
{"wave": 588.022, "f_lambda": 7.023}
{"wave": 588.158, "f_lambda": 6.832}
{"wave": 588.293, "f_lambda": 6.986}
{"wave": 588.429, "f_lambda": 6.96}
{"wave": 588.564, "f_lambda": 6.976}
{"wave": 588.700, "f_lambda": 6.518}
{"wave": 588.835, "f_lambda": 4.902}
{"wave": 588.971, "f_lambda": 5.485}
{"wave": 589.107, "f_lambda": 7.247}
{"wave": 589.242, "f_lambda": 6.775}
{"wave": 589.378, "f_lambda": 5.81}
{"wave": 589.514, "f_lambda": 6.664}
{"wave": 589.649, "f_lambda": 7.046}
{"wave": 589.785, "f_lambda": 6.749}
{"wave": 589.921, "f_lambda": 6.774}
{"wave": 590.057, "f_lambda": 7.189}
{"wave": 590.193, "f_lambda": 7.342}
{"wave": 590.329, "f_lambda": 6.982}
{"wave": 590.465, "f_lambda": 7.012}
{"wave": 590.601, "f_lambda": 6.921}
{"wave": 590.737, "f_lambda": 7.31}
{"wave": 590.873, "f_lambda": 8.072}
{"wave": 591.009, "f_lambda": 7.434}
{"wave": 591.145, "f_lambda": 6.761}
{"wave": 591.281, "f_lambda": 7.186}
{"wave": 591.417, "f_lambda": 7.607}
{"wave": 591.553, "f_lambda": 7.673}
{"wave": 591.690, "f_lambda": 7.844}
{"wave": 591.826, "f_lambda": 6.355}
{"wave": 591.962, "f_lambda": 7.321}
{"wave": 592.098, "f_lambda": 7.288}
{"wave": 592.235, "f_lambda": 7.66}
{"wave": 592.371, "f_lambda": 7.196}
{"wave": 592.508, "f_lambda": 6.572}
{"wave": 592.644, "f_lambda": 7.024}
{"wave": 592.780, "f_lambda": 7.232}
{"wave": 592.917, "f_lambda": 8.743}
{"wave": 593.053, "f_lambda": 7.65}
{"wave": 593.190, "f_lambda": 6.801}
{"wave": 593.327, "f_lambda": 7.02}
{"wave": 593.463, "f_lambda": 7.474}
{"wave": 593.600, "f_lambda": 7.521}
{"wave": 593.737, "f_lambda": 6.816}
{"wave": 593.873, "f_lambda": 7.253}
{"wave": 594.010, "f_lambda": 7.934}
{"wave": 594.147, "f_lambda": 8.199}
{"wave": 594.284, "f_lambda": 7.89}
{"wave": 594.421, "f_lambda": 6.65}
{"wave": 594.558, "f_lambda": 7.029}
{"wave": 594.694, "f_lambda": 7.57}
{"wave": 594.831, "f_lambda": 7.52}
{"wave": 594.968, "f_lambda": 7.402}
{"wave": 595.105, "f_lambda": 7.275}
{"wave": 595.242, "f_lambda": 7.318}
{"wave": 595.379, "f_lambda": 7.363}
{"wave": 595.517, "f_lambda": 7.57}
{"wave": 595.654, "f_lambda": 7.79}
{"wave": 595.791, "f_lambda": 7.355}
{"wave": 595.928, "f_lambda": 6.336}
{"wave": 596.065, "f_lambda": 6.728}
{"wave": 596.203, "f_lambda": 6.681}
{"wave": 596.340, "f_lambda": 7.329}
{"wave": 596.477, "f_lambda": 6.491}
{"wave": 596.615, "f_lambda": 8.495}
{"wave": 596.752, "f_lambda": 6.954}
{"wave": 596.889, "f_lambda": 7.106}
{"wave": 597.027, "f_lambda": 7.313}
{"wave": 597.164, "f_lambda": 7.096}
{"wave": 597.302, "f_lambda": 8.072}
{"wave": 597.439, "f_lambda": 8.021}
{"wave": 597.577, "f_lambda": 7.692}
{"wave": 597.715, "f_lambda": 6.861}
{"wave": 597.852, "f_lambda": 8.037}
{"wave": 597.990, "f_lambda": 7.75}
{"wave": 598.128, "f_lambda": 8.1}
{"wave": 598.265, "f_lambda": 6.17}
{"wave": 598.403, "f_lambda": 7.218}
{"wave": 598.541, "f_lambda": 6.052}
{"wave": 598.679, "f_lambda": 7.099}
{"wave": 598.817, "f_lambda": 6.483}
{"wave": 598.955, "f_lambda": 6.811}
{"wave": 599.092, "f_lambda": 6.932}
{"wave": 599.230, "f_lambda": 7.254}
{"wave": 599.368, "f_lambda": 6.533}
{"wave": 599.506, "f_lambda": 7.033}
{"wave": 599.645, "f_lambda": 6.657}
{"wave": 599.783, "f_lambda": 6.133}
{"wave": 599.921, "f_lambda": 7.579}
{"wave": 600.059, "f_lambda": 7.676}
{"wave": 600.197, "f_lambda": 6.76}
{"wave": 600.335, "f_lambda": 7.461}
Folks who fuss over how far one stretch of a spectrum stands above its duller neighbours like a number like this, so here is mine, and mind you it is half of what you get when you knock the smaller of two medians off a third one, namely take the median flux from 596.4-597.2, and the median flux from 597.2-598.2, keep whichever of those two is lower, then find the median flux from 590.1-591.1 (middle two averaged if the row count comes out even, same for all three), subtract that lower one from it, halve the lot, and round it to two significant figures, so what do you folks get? 0.10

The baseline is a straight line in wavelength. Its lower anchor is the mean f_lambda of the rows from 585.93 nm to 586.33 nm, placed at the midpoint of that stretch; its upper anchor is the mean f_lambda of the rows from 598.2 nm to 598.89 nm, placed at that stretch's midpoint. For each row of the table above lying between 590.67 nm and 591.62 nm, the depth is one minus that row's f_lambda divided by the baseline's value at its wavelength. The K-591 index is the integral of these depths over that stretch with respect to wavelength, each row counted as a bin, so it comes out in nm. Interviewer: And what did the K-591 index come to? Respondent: -0.11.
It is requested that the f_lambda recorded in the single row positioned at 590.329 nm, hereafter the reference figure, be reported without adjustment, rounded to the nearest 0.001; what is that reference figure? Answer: 6.982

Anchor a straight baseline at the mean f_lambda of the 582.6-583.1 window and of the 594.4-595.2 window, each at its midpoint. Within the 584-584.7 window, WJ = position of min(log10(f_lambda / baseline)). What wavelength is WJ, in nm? 584.243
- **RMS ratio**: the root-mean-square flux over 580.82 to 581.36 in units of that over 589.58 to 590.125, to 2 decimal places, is 1.08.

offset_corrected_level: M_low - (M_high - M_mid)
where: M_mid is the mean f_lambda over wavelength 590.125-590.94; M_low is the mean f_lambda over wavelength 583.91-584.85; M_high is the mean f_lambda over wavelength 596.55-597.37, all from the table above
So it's 7.3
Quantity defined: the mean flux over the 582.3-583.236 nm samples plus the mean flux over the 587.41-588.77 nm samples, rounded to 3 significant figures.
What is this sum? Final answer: 15.0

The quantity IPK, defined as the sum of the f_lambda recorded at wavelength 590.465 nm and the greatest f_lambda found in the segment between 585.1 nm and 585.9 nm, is 15.1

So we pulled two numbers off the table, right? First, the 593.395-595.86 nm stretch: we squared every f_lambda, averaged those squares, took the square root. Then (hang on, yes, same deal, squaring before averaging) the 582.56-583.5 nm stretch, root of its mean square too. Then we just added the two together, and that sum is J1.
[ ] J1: 15.4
